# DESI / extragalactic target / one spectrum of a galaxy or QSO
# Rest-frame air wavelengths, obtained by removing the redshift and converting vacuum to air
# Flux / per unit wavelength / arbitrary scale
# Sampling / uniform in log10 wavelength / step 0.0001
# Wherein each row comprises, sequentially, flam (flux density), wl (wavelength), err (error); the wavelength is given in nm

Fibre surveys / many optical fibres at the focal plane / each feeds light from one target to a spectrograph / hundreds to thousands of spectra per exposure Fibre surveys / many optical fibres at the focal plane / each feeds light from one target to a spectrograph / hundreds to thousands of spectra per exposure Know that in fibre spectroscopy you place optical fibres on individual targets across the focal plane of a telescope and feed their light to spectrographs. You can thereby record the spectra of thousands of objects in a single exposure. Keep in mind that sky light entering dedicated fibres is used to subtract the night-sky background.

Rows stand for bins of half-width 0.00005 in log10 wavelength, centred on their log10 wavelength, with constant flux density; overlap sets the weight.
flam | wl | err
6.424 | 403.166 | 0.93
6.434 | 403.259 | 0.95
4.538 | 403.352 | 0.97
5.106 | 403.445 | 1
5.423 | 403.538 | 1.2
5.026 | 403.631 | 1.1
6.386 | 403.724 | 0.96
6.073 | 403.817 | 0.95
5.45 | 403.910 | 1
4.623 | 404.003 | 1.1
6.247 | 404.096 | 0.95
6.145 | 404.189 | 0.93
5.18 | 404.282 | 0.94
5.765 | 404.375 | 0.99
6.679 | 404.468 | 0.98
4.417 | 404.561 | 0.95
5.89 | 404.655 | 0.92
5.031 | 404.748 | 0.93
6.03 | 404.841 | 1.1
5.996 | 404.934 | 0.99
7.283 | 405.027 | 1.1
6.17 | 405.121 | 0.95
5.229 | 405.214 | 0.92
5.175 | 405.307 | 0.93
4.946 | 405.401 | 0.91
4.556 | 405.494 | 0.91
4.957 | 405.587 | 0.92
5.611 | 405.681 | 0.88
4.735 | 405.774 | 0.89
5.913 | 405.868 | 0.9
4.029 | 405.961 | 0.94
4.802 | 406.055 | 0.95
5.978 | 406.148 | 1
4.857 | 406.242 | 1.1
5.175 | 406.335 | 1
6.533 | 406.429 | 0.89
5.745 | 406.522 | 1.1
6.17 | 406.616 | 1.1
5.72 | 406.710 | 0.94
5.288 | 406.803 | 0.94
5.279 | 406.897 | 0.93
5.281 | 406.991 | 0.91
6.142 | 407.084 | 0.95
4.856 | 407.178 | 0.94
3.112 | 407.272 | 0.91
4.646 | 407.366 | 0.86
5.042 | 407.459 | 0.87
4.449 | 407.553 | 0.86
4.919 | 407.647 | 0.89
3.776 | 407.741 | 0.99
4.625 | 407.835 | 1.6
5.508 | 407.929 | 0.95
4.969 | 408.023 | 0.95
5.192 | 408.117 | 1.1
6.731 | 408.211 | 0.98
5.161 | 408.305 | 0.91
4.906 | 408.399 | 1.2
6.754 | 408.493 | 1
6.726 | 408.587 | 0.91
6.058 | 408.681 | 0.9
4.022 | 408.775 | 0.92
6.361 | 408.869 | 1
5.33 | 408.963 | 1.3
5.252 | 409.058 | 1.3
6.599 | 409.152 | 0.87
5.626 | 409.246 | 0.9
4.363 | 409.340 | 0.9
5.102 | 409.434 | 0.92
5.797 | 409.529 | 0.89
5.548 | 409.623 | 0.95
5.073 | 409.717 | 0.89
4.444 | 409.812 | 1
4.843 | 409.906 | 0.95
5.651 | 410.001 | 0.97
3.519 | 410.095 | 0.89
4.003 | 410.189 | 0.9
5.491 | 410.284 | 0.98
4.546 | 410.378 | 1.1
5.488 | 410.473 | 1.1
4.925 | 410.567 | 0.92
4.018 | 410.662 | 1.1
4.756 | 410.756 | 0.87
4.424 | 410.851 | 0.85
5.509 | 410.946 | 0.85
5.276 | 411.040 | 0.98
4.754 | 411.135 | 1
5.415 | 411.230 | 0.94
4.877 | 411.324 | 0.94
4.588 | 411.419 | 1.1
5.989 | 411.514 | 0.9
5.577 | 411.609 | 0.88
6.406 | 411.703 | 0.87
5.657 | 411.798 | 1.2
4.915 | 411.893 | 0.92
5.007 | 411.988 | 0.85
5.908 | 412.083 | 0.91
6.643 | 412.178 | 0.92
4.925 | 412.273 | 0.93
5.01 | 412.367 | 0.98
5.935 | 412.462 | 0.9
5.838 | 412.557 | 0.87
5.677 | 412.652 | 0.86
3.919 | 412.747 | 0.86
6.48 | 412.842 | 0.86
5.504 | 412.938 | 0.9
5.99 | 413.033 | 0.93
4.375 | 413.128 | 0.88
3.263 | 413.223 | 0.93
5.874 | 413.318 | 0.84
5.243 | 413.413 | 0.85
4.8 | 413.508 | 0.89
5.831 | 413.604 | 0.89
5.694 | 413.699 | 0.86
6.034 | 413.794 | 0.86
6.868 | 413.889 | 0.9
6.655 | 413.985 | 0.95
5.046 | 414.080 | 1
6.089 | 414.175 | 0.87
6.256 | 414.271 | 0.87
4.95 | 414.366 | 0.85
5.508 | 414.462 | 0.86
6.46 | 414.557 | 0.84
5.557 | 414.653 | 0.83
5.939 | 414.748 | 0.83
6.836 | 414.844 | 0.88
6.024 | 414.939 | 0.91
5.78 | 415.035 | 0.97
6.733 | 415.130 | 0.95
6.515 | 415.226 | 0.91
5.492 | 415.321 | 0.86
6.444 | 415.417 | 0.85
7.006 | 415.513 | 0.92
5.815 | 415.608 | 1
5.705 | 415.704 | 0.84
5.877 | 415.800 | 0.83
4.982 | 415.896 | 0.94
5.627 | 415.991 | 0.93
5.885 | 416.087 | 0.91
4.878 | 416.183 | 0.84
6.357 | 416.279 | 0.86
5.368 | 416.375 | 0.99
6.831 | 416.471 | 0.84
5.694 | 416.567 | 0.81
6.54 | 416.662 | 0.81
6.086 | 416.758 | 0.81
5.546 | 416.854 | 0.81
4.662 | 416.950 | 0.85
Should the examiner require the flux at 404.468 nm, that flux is 6.679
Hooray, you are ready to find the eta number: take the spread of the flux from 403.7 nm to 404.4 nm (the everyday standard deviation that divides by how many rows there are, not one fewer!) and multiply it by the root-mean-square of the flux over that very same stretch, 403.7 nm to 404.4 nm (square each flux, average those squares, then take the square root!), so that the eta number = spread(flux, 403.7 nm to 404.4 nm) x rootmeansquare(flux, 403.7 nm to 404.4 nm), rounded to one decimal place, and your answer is 3.3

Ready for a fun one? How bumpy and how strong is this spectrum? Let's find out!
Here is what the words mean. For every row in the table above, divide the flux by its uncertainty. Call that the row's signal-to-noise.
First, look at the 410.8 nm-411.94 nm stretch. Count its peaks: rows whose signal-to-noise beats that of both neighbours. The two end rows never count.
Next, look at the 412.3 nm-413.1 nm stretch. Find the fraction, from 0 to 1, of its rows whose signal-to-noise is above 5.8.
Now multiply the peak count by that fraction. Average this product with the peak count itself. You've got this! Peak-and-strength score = 3.5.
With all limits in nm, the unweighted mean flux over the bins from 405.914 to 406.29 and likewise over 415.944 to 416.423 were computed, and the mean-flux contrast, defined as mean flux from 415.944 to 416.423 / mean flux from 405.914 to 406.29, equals 1.14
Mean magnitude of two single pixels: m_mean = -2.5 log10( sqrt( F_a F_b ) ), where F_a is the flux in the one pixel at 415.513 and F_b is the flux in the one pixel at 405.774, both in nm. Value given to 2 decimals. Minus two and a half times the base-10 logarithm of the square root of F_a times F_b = -1.90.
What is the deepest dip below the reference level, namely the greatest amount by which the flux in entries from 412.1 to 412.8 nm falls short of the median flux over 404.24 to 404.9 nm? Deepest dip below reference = 1.8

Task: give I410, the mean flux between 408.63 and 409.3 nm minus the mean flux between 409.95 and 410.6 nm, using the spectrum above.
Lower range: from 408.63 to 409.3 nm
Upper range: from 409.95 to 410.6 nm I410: 0.80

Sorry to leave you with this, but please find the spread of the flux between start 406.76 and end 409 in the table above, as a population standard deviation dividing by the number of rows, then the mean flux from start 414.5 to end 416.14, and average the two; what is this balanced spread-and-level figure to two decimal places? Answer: 3.47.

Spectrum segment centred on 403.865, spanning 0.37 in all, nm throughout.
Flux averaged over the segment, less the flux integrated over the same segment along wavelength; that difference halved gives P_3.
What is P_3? 1.77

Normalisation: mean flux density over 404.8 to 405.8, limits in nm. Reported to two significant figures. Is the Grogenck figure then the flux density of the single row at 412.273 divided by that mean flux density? 0.89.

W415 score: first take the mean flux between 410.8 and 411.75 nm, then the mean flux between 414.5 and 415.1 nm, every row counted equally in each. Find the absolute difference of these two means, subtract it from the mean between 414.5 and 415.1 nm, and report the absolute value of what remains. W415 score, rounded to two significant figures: 5.3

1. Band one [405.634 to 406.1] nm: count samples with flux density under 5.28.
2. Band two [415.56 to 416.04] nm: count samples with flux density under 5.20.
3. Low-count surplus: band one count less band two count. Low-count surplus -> 2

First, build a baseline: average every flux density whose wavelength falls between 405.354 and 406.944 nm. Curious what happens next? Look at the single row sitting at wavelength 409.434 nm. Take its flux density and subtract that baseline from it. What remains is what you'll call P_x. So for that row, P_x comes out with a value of -0.2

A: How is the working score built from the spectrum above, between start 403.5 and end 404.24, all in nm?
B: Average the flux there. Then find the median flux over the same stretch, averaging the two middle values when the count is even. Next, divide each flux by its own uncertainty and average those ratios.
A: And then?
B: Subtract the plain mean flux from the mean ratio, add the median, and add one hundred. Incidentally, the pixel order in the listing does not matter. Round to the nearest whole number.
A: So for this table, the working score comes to 106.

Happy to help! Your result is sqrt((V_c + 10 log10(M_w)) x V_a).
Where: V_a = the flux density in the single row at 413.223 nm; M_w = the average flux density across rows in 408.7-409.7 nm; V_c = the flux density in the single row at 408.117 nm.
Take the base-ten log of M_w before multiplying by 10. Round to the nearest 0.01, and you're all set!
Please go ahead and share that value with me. 6.39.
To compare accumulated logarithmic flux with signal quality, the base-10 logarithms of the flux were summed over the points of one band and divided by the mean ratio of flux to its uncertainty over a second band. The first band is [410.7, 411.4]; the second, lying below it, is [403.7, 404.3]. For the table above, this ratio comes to 0.83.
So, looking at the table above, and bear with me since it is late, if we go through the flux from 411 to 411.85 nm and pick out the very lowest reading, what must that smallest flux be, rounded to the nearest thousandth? 4.588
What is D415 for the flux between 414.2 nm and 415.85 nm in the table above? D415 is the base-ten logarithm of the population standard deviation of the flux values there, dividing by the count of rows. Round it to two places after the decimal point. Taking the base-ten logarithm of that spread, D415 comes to -0.27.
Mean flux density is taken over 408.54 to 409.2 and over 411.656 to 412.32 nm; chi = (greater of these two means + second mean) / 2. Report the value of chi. 5.70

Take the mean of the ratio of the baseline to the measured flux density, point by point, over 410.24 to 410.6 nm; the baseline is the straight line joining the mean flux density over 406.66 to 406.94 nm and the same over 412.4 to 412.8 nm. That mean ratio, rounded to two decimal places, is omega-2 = 1.06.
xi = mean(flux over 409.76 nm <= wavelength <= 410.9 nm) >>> 4.7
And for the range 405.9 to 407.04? 5.4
